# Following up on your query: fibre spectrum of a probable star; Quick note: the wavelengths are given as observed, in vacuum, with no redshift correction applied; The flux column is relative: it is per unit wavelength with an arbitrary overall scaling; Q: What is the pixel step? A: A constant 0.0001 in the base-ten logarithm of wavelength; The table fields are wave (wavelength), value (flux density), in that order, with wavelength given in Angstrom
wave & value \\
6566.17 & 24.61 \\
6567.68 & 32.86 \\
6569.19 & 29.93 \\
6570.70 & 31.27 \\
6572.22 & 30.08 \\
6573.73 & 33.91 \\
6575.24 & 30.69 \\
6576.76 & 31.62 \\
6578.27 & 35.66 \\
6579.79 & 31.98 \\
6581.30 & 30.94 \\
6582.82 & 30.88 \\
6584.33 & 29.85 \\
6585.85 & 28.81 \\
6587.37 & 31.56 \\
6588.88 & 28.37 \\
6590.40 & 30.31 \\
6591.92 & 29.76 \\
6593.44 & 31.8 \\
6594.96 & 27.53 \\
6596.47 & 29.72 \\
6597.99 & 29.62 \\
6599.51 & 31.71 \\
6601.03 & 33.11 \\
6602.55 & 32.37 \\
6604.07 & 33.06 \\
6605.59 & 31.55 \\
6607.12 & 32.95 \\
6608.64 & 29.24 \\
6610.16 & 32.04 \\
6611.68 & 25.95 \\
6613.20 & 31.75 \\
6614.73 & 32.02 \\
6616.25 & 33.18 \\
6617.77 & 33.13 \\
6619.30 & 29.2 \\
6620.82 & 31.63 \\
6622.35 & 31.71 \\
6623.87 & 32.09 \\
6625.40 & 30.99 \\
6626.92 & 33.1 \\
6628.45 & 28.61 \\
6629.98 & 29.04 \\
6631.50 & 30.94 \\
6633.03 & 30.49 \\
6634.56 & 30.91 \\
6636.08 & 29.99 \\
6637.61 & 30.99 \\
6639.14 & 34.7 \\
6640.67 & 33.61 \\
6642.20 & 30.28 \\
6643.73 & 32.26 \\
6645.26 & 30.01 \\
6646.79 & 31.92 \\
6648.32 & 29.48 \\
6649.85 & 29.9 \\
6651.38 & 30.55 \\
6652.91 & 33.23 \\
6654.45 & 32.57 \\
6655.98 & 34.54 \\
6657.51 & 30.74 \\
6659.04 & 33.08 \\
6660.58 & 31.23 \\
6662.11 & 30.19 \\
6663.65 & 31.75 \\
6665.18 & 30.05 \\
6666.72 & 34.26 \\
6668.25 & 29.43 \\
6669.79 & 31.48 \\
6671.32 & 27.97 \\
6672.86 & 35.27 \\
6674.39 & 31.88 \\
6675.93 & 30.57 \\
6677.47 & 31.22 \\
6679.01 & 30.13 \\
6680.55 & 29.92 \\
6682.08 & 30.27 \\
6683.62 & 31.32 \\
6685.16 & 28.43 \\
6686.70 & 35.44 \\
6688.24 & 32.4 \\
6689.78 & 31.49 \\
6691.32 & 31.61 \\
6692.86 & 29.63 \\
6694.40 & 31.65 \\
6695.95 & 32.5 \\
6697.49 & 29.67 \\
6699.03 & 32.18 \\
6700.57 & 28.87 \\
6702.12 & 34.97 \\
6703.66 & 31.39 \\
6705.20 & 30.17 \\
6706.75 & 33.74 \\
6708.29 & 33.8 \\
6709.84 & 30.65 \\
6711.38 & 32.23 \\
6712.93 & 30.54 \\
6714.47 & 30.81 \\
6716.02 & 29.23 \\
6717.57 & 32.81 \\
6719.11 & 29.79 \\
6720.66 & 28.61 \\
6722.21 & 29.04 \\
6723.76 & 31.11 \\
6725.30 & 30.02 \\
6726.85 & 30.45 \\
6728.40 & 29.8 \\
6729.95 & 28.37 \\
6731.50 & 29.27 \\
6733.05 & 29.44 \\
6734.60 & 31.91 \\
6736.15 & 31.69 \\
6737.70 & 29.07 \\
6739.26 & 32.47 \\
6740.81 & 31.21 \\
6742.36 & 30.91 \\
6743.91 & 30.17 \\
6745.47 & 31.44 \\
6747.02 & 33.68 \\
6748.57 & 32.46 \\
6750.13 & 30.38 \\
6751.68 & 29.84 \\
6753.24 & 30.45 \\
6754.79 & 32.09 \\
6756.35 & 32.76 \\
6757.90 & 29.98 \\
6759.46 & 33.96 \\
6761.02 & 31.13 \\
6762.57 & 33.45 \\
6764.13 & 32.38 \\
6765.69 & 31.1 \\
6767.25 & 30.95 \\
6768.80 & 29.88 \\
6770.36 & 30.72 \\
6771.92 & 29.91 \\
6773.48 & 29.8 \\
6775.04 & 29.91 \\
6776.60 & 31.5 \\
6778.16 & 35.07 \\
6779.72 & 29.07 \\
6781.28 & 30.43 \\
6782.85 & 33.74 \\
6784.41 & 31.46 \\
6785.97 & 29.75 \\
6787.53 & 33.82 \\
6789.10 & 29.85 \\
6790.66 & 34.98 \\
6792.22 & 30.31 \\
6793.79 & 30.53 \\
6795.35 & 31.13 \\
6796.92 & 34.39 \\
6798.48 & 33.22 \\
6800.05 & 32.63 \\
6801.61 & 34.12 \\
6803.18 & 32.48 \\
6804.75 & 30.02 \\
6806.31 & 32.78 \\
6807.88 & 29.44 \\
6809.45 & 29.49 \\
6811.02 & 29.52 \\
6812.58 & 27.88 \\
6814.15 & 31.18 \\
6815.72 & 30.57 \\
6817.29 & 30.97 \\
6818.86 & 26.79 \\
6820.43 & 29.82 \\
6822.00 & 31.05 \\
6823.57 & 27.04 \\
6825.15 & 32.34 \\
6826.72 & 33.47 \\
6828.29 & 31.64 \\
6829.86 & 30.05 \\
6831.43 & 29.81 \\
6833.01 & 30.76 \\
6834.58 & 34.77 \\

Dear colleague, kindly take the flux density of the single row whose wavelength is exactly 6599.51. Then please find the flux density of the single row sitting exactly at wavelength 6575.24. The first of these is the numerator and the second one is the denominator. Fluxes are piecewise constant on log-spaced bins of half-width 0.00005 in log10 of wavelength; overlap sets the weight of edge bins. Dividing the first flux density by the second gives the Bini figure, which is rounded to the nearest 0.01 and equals 1.03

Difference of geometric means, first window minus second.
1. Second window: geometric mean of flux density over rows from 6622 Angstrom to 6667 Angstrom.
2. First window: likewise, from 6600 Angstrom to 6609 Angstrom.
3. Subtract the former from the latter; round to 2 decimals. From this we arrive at 0.62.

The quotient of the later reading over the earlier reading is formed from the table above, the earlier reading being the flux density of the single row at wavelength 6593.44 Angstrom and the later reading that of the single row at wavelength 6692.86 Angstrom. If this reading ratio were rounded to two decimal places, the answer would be 0.93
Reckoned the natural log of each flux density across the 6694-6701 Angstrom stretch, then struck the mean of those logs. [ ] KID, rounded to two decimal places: 3.43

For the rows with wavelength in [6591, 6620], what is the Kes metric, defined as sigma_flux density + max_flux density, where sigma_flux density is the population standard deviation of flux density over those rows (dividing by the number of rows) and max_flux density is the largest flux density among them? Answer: 35.2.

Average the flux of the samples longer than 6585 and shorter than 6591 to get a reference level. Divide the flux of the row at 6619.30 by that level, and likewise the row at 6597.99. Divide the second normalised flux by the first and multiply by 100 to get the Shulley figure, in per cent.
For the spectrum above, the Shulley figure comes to 101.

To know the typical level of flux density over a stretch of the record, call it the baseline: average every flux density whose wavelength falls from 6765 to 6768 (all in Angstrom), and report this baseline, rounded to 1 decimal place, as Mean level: 31.0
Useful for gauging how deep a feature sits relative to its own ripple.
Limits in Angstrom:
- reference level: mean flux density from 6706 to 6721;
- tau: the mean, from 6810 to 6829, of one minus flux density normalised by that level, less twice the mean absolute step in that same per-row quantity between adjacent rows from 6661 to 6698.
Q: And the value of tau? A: -0.12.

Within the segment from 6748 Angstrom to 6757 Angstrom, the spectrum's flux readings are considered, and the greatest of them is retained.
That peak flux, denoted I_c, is 32.76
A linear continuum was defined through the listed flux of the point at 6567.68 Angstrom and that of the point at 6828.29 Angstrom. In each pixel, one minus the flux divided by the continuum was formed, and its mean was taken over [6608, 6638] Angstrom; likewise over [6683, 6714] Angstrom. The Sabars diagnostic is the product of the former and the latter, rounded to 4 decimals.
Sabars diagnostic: 0.0010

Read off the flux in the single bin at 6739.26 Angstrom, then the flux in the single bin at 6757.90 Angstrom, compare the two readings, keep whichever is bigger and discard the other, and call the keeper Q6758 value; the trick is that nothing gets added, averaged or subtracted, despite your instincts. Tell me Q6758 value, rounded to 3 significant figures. 32.5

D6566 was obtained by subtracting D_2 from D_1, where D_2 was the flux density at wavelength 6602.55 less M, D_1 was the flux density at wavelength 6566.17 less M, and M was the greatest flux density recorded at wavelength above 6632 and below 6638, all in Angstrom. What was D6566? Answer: -7.8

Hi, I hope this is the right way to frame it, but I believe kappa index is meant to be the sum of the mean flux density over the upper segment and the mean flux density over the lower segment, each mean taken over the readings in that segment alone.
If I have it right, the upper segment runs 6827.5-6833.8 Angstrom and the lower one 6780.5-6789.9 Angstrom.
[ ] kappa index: 62.1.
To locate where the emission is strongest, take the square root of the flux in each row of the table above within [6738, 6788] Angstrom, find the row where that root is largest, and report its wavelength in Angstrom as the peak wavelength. 6778.16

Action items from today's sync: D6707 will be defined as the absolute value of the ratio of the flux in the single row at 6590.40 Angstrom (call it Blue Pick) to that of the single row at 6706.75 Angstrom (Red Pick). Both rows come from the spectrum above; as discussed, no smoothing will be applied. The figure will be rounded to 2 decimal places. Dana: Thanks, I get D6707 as 0.90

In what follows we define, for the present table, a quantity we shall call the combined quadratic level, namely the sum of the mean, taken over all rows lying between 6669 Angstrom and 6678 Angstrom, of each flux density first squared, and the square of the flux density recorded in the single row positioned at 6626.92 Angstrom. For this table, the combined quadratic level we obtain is 2086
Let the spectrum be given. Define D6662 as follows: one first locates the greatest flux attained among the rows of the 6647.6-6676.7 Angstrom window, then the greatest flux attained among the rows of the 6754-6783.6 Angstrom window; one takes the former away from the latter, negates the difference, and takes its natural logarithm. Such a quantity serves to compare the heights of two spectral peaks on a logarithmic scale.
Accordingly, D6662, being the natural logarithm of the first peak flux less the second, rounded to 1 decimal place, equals -1.6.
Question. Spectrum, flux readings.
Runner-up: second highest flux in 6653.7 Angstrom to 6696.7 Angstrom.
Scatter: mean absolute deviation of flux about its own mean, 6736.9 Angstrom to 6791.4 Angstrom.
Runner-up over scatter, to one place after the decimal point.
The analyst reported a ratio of 25.8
